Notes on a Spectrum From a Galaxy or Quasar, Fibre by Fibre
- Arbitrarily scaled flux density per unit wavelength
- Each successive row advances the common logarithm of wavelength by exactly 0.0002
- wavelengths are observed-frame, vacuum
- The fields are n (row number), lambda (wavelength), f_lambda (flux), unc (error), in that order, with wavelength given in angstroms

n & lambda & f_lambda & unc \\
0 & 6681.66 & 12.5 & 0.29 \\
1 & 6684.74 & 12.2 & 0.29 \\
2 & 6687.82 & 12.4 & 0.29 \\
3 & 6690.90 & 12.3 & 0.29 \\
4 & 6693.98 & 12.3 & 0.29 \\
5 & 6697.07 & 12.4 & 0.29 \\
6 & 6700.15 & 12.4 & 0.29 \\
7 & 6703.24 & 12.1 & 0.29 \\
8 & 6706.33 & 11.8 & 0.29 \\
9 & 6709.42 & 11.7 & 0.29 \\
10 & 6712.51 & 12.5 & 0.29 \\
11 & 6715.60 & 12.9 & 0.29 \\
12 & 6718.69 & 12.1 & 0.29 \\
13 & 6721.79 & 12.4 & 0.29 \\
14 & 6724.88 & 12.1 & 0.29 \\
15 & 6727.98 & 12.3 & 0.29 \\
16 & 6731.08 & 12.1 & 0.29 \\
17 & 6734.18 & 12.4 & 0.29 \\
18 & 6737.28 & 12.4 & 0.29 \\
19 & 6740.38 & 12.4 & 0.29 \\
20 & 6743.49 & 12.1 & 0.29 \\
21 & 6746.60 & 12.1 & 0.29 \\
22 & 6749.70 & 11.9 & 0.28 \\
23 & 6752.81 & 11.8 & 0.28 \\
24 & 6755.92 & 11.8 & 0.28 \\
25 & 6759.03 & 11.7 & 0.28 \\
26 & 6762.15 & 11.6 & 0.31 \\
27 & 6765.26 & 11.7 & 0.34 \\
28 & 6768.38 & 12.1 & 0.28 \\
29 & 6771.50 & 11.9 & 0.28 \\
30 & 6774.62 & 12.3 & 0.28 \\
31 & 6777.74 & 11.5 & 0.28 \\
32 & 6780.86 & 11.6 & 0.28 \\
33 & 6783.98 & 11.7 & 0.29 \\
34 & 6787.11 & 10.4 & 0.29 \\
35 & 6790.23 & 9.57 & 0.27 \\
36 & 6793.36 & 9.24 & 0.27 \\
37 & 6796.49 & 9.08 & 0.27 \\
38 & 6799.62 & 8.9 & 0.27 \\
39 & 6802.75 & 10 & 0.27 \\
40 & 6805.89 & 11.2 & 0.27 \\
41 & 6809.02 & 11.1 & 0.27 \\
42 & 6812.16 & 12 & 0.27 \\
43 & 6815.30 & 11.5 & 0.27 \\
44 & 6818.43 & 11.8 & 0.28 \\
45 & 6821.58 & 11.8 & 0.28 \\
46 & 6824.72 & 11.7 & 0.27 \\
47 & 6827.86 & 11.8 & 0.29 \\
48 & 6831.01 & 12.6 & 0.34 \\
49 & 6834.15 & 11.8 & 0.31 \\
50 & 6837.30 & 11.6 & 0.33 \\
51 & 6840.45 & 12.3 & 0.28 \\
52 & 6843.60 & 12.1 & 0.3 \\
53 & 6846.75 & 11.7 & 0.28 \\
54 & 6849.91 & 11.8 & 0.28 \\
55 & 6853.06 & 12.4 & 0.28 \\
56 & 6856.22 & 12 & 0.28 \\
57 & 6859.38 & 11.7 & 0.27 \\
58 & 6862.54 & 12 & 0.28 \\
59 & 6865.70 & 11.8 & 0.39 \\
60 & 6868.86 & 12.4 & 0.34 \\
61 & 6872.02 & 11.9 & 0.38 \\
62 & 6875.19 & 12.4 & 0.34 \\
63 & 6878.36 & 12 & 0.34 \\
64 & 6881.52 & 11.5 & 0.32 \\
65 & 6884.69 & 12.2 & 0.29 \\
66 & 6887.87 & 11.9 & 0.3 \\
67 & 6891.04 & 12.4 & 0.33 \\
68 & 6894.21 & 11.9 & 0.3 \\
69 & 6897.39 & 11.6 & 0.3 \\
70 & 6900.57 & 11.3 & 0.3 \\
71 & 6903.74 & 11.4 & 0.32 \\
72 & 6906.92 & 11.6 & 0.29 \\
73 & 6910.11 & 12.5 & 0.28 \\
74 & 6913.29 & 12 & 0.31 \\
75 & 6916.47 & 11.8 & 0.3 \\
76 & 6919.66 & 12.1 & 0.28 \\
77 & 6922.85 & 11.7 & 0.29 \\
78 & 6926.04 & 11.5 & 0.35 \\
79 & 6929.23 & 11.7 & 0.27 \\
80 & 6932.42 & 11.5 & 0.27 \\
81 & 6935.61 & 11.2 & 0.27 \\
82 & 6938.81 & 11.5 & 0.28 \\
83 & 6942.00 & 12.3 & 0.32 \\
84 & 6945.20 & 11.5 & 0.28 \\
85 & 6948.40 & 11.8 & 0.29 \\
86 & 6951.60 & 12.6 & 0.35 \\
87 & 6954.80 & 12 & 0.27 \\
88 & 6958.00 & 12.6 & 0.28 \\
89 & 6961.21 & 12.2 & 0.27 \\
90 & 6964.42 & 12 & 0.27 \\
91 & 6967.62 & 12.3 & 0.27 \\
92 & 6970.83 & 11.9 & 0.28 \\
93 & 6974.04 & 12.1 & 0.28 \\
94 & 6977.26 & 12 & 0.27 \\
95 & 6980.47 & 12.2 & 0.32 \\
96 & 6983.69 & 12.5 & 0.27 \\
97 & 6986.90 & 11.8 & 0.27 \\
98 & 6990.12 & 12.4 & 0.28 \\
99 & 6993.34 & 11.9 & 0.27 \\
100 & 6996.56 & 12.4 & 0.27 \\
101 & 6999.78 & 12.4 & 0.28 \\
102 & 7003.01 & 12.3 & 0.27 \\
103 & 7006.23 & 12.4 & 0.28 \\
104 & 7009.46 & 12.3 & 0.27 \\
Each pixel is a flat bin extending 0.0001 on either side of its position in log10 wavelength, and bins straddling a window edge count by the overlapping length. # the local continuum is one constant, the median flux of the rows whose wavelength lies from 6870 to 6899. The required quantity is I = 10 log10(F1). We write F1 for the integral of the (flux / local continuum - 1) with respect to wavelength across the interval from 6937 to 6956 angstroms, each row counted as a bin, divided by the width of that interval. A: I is -25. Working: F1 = 0.003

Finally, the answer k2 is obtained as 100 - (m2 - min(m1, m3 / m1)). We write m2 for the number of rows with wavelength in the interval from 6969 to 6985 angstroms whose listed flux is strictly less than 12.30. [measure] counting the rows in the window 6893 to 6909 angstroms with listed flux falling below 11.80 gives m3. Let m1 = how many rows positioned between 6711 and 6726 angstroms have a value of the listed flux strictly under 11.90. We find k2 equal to 96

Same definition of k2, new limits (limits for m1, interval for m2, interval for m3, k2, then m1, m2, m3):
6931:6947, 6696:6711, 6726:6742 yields 97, 4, 3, 0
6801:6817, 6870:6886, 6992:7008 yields 96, 4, 4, 0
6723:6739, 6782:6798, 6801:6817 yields 95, 0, 5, 4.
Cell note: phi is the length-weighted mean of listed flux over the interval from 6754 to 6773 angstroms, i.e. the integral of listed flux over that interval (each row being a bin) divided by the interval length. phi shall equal 11.8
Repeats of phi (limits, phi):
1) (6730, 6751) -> 12.2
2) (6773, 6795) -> 10.9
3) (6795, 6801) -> 9.0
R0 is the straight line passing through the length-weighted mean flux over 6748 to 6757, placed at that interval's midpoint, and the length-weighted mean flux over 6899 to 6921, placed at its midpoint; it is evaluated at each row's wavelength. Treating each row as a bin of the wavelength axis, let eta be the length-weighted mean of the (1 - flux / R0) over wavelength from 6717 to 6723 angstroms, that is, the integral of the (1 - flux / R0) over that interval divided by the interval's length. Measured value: -0.03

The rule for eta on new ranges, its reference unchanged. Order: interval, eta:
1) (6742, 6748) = -0.02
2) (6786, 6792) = 0.16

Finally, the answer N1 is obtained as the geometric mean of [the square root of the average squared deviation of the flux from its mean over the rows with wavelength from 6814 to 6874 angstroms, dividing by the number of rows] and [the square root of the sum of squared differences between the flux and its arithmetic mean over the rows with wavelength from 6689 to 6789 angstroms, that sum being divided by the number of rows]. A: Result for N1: 0.36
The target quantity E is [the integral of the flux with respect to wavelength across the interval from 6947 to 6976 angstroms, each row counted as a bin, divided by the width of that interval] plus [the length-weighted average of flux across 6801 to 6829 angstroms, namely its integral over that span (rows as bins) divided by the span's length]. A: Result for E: 23.6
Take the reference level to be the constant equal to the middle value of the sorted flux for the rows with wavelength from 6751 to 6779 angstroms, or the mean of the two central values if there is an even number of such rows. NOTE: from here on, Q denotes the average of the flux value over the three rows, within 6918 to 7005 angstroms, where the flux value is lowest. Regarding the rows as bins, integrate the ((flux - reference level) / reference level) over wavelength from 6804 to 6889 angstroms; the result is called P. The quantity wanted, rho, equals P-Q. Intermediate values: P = 0.6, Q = 11.40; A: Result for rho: -11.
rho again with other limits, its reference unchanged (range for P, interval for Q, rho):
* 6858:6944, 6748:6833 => -9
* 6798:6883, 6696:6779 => -12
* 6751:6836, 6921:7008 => -15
